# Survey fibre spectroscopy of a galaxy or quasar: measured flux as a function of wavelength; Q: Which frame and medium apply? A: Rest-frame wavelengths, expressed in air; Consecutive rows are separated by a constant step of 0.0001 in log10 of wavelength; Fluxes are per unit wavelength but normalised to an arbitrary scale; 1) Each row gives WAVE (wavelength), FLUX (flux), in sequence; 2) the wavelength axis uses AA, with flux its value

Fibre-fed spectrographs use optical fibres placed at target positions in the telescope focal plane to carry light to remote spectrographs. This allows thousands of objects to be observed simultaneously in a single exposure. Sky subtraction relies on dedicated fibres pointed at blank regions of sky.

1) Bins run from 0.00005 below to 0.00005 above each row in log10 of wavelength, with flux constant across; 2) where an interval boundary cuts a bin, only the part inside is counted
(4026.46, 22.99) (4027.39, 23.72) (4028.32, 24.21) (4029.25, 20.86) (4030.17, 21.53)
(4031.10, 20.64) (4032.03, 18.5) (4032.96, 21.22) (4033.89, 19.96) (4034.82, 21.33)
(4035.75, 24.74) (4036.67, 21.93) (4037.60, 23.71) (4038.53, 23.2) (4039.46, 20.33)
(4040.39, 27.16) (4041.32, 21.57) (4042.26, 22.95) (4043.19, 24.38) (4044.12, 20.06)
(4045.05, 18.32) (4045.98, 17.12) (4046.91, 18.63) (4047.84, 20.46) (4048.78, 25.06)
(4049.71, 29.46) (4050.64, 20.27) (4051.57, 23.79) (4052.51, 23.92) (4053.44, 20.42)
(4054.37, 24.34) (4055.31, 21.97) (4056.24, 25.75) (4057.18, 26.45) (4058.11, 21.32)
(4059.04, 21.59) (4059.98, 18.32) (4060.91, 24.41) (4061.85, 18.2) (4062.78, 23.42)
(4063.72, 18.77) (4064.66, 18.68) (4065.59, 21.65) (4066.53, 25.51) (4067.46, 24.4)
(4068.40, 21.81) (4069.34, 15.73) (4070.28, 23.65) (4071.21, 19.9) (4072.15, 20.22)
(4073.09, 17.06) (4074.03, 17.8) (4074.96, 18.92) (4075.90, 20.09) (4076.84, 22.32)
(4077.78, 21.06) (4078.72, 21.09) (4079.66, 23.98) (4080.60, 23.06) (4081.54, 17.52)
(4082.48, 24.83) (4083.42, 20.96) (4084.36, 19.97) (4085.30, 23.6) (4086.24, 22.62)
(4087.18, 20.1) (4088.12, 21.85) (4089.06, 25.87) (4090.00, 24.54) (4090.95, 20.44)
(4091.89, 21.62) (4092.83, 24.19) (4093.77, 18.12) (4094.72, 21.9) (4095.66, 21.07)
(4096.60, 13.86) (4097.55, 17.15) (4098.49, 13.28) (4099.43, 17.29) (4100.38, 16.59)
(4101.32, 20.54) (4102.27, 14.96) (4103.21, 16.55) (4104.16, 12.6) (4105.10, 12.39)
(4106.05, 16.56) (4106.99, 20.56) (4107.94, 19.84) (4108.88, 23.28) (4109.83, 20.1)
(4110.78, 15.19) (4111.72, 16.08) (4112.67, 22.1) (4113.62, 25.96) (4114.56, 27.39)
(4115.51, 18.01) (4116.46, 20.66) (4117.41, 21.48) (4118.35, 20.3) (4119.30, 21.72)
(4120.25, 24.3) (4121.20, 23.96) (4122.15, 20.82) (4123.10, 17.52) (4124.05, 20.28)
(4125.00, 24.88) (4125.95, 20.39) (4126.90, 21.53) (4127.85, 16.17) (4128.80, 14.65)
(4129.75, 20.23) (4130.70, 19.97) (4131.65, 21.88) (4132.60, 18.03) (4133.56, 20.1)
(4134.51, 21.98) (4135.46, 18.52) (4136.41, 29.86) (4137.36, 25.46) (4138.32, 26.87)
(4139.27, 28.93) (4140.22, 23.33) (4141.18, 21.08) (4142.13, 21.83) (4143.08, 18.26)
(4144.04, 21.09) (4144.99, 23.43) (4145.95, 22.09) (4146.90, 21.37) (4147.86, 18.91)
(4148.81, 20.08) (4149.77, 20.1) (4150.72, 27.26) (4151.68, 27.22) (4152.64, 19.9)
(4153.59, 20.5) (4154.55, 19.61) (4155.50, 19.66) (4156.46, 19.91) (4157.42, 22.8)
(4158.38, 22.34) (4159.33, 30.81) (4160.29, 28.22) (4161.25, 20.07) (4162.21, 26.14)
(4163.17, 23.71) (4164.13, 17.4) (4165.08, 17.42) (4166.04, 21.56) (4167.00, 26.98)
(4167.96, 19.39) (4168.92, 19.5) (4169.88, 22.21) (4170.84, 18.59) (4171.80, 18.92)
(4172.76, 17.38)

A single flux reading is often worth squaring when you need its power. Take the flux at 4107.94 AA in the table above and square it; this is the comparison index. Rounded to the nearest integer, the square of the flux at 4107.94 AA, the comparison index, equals 394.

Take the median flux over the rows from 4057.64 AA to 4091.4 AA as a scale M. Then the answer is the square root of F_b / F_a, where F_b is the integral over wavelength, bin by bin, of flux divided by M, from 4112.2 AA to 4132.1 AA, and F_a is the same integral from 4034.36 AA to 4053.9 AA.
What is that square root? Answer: 0.98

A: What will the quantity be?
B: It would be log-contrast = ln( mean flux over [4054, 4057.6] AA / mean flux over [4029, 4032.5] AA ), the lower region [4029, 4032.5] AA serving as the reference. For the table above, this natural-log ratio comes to 0.19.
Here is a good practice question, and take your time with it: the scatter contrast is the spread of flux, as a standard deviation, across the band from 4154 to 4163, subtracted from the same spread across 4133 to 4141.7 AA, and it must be -0.2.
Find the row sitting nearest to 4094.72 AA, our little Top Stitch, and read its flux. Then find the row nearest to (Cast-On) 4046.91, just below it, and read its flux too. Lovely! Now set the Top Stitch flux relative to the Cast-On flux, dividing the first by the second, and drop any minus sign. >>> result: 1.18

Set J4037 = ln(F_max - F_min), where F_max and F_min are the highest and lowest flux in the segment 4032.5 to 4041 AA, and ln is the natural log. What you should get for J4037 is 2.0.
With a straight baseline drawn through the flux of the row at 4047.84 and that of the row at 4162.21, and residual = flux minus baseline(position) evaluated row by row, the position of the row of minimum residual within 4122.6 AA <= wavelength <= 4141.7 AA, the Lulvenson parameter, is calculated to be 4128.80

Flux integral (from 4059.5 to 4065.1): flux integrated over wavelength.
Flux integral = 114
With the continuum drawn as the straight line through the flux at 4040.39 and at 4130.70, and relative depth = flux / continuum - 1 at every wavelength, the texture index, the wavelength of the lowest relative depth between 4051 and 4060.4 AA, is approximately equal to 4059.98 AA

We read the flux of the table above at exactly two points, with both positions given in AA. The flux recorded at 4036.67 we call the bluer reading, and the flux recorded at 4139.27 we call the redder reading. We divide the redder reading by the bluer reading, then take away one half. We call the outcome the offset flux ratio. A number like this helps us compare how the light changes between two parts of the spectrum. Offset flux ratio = 0.8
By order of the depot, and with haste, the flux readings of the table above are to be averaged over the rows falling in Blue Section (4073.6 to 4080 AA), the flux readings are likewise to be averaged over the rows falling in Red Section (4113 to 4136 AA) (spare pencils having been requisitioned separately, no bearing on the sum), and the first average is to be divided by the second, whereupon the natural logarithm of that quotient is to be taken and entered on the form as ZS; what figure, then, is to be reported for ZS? -0.01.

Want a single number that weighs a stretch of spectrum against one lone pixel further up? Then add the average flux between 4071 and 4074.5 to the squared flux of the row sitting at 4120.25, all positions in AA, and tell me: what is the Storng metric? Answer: 609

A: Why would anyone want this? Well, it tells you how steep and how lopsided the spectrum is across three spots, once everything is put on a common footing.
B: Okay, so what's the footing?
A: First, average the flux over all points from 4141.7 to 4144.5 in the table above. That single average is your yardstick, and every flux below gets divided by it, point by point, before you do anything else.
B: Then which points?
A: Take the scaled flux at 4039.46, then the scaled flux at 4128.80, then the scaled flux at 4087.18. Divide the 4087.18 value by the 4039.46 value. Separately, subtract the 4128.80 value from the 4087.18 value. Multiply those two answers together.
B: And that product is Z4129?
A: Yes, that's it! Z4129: 0.26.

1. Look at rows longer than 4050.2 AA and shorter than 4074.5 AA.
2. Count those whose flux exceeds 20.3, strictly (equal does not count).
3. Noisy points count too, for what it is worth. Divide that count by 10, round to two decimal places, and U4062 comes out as 1.60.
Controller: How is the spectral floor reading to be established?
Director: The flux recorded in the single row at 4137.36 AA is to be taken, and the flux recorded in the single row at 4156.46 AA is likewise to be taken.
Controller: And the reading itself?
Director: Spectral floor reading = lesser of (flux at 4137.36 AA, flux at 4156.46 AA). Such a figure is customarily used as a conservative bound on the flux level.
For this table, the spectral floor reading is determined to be 20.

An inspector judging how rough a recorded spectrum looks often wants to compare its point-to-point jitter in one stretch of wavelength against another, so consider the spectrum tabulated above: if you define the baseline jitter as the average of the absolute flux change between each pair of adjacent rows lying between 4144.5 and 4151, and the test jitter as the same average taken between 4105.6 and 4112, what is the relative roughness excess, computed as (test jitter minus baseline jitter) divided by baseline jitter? 0.3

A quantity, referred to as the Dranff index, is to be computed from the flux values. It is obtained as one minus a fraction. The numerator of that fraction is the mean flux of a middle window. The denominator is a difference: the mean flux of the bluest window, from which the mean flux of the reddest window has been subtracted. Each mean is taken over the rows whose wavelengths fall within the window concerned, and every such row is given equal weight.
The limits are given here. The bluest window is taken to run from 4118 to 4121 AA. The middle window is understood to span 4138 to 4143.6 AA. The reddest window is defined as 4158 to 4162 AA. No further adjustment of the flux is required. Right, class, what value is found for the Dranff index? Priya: 8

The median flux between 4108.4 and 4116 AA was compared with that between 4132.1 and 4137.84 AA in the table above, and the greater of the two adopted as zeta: 21.1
